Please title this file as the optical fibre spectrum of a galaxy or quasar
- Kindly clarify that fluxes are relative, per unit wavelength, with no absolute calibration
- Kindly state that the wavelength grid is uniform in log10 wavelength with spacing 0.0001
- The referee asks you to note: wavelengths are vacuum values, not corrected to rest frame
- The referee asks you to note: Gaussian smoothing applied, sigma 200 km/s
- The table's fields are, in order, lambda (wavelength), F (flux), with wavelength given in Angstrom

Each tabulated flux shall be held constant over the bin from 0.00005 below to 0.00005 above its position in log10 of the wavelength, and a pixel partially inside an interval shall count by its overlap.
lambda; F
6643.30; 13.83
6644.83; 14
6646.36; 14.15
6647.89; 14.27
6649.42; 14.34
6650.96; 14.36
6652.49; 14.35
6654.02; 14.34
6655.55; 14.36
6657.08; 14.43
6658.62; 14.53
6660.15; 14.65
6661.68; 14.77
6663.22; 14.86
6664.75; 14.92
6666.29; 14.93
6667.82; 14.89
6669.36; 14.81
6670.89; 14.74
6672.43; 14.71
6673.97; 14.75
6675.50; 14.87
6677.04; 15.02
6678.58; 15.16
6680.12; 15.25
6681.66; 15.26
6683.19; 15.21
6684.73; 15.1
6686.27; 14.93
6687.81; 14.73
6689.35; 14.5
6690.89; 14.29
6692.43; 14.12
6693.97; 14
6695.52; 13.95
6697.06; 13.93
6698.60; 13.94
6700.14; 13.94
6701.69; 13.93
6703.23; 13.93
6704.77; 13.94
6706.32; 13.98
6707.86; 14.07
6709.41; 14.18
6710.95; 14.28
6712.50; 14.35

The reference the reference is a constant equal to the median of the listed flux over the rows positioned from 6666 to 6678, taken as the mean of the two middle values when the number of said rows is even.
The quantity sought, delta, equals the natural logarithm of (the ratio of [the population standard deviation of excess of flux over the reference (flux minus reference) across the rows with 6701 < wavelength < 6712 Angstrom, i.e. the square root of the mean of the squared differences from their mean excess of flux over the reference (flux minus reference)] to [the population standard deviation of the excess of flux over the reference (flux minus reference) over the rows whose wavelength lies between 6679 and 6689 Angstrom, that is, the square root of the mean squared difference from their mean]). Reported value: -0.4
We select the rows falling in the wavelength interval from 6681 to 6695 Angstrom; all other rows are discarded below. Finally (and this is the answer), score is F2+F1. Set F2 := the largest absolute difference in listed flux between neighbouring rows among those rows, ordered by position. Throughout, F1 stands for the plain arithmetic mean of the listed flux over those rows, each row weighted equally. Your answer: 14.9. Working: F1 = 14.7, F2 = 0.23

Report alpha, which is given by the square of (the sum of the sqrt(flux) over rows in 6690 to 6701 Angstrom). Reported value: 687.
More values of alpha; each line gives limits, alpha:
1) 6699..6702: 56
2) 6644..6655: 699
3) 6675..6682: 378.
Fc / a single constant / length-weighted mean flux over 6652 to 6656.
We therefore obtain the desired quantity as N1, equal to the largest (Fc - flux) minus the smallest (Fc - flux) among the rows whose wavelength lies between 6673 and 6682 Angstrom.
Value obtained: 0.51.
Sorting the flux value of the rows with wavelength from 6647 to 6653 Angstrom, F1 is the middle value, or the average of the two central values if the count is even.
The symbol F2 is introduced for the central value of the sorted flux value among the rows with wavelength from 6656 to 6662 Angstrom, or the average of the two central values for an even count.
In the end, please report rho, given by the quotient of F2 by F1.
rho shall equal 1.017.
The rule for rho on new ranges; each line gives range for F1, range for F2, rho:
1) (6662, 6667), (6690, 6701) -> 0.935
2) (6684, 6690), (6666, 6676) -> 0.999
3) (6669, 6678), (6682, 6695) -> 0.989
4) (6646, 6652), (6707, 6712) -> 0.991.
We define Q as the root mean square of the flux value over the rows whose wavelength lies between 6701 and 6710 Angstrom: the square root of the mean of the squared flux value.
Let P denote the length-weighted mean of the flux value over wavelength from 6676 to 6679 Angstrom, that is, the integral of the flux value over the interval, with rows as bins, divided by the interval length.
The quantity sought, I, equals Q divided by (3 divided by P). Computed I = 70.2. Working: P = 15.0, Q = 14.0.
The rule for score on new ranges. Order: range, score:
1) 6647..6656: 14.4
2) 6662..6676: 15.0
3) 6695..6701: 14.0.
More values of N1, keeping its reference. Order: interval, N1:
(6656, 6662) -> 0.34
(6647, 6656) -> 0.09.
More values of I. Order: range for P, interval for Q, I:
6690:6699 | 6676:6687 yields 70.9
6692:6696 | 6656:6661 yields 67.8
